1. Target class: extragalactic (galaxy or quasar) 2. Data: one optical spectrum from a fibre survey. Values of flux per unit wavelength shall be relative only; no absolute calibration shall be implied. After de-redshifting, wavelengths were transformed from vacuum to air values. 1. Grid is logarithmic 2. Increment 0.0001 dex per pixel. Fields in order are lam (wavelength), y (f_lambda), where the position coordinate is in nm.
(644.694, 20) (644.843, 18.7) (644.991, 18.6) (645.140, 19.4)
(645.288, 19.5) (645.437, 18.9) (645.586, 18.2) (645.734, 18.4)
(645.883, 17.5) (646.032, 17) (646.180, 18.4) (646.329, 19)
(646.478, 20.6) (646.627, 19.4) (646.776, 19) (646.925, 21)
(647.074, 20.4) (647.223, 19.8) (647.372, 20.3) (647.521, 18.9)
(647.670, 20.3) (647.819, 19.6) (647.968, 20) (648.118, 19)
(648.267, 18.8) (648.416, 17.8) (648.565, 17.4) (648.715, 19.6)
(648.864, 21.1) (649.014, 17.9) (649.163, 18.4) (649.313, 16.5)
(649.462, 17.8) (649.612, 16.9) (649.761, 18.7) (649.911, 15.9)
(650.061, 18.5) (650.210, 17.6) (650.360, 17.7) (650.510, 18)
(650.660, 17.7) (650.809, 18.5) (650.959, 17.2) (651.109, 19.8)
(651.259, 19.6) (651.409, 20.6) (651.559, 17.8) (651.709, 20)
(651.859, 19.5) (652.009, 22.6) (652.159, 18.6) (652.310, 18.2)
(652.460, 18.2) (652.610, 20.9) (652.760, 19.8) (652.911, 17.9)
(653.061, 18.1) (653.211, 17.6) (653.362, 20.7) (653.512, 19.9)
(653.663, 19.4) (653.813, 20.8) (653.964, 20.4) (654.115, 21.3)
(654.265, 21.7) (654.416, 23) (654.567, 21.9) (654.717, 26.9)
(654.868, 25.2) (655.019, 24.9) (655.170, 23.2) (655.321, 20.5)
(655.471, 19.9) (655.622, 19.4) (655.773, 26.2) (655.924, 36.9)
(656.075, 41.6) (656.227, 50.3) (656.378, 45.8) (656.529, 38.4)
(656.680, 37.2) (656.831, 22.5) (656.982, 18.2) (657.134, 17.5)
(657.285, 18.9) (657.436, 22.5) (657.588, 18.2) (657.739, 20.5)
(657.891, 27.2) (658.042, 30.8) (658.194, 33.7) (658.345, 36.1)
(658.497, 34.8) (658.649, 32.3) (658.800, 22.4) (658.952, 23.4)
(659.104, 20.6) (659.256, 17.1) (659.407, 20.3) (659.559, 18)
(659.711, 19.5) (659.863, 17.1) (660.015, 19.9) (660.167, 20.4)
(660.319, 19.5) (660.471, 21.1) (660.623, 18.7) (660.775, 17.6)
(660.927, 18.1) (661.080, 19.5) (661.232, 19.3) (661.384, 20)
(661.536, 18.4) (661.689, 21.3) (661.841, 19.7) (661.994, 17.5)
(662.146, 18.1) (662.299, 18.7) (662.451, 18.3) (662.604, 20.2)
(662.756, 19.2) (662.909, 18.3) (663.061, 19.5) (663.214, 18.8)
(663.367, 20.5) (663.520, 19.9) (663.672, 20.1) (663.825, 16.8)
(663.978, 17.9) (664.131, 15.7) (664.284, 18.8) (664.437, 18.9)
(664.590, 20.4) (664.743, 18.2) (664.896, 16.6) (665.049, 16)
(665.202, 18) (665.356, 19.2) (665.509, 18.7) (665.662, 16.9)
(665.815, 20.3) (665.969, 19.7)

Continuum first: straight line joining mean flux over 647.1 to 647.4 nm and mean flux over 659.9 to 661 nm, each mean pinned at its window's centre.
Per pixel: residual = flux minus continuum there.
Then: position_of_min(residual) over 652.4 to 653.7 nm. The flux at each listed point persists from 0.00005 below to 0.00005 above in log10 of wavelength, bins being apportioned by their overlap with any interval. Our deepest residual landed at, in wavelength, 653.211 nm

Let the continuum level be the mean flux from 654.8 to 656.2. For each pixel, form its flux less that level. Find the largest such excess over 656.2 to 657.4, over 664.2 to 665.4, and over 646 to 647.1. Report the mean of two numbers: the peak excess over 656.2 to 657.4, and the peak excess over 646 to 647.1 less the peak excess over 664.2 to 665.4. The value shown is 12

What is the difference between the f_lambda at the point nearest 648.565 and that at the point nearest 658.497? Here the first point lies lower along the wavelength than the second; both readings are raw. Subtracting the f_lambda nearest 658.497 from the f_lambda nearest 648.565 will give -17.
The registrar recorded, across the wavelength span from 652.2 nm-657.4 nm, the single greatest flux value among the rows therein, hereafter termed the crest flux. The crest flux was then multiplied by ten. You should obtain 503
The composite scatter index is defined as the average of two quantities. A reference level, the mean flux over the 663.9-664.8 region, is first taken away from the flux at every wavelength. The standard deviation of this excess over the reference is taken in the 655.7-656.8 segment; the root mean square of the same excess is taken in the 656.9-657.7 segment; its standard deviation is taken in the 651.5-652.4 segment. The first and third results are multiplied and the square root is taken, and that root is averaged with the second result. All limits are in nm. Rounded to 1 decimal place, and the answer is 2.6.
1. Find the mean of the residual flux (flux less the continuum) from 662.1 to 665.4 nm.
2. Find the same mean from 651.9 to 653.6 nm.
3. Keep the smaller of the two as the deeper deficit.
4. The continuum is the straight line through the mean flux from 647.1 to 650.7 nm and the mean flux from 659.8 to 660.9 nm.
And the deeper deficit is -0.8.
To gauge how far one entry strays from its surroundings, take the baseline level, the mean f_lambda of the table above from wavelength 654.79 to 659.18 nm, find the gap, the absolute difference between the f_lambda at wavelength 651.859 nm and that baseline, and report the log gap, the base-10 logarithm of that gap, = 0.92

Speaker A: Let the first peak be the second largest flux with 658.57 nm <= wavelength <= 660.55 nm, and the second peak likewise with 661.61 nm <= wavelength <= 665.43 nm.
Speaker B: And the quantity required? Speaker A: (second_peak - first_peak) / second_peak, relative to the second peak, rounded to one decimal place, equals -0.1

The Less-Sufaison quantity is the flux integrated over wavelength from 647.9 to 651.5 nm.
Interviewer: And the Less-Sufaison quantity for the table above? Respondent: 66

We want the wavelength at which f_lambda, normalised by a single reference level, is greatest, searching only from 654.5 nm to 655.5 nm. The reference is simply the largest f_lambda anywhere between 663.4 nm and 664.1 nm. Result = 654.717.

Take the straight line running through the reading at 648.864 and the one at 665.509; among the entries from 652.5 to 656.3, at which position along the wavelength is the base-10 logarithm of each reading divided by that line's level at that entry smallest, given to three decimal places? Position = 653.211 nm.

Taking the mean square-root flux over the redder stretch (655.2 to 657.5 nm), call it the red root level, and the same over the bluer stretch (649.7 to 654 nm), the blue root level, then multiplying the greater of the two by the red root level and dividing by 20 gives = 1.40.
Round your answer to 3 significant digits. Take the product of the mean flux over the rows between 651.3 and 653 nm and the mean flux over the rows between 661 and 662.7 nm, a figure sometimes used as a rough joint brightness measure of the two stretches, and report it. 373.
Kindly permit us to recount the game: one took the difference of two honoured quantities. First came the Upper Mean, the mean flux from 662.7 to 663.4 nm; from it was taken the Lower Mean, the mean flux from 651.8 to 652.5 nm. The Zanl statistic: 0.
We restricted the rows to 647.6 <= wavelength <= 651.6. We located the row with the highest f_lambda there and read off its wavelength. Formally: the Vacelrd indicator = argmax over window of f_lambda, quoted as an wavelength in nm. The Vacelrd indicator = 648.864 nm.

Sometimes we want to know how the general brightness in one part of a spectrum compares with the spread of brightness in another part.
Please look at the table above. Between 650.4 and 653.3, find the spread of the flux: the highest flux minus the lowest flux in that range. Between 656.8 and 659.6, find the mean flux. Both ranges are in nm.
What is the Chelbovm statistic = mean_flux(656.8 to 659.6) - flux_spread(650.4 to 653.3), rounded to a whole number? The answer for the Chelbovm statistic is 19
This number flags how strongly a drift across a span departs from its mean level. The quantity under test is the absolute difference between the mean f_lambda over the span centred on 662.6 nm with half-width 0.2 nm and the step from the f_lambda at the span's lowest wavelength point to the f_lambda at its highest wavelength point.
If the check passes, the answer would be 18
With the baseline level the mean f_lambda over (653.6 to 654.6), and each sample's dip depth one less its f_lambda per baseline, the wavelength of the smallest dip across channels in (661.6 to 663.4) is 661.689 nm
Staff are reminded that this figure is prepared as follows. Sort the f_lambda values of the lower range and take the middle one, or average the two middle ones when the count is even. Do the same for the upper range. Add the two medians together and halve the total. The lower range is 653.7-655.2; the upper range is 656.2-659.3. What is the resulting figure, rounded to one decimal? 22.9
